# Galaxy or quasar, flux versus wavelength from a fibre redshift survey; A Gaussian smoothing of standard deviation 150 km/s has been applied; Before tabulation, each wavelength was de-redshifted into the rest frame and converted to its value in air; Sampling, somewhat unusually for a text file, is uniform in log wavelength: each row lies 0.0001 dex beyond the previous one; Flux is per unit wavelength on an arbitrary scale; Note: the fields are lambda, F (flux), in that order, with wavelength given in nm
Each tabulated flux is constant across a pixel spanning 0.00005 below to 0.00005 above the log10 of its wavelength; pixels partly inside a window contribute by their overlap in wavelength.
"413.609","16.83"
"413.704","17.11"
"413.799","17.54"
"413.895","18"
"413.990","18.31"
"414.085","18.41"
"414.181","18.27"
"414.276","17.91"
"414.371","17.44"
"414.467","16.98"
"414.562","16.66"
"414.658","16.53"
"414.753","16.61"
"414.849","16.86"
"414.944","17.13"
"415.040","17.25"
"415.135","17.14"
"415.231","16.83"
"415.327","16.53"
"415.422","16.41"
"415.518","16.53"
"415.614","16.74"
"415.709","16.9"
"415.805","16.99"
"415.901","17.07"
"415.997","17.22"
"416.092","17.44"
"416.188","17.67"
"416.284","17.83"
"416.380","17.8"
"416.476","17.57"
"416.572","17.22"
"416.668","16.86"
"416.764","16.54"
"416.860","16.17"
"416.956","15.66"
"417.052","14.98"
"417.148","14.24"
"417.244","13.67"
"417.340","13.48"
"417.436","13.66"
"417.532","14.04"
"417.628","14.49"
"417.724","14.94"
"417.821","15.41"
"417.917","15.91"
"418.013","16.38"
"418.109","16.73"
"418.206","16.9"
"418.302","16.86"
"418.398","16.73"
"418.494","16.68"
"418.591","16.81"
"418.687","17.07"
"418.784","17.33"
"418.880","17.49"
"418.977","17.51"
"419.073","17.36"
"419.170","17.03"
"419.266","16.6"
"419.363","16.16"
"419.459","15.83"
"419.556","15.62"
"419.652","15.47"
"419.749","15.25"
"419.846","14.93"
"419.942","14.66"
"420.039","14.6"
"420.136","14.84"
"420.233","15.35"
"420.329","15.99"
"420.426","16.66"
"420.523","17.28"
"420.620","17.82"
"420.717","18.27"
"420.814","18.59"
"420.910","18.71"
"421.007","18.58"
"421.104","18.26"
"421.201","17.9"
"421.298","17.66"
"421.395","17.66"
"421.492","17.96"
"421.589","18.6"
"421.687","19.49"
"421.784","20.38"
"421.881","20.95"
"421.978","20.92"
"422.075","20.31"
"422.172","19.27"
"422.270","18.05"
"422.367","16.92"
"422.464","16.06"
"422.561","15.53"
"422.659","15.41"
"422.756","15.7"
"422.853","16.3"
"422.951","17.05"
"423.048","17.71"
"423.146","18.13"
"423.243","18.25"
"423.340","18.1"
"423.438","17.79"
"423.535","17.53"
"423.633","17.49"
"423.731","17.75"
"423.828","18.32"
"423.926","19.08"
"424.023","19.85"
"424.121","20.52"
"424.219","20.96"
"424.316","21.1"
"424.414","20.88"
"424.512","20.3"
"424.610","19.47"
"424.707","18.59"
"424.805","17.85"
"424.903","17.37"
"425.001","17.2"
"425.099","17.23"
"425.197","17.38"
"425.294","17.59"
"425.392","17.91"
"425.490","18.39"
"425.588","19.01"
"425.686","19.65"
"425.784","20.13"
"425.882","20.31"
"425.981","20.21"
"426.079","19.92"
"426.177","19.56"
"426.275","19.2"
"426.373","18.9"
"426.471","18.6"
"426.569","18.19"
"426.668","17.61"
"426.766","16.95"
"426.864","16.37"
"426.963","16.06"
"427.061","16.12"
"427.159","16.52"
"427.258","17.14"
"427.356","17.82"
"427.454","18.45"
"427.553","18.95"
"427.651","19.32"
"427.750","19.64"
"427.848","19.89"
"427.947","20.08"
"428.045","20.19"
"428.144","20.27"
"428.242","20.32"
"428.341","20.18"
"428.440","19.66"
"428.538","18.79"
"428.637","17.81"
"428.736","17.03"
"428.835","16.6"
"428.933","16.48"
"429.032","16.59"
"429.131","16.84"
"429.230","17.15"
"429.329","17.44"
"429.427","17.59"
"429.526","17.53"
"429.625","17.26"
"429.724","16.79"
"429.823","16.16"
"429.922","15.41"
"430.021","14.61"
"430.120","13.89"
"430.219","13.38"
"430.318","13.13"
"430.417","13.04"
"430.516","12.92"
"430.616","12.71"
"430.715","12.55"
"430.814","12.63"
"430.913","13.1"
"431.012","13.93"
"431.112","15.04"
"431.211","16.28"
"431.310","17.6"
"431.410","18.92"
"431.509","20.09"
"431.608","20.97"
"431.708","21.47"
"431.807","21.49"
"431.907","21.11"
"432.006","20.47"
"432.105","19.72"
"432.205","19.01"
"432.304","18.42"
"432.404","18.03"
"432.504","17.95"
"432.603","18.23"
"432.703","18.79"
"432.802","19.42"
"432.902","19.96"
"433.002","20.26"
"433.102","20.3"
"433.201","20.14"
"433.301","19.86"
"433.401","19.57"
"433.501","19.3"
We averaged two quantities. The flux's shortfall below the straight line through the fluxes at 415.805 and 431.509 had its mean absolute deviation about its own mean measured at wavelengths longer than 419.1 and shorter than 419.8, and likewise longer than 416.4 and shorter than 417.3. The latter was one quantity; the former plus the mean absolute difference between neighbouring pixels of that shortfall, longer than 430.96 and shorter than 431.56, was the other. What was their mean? 1.45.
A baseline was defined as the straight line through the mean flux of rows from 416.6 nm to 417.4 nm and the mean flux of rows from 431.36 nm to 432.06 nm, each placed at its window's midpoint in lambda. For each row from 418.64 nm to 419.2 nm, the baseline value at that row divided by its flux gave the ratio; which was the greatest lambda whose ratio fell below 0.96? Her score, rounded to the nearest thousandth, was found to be 419.170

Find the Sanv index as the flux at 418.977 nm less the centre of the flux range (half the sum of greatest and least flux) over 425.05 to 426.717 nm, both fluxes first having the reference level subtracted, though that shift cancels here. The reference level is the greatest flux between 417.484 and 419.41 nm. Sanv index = -1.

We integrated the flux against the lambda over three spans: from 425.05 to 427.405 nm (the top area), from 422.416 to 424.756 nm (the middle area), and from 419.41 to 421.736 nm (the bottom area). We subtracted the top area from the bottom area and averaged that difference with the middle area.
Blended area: 19.6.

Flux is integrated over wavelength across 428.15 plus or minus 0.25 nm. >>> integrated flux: 10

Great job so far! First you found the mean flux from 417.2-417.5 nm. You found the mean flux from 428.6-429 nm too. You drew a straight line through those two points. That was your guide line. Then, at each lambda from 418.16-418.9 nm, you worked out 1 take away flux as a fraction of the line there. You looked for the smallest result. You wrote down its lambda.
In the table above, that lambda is 418.880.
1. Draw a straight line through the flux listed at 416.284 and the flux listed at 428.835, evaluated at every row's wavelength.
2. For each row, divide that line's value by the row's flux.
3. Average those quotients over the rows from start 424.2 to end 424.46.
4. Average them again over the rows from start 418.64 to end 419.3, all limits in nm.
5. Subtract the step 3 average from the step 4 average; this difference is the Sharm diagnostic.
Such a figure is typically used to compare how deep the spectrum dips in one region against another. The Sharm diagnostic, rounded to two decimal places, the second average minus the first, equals 0.21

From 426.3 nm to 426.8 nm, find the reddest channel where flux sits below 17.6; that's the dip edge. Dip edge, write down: 426.766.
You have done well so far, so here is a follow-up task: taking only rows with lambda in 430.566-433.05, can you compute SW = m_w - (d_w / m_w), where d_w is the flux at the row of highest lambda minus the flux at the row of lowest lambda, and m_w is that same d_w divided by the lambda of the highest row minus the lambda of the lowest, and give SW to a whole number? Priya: 1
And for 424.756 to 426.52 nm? -1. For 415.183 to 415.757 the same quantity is 0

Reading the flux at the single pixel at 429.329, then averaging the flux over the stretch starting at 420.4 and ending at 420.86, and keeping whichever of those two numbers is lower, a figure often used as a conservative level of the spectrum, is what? 17.4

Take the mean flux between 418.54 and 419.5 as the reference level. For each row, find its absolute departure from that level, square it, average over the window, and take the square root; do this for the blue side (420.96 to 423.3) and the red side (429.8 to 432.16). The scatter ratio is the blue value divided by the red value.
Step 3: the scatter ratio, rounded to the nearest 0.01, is 0.58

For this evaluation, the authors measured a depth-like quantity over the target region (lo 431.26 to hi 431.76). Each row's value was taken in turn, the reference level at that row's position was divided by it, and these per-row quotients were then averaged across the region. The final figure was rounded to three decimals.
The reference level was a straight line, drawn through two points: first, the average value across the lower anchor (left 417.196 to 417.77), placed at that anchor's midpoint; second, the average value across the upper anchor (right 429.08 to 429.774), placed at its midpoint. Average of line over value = 0.902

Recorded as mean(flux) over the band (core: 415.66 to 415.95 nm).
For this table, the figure 17.0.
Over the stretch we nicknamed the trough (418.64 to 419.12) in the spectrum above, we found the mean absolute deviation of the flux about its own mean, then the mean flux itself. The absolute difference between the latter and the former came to 17.2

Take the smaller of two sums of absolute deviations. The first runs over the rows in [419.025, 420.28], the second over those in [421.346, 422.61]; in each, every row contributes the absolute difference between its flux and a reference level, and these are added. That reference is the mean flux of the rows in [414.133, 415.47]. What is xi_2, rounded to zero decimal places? 18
